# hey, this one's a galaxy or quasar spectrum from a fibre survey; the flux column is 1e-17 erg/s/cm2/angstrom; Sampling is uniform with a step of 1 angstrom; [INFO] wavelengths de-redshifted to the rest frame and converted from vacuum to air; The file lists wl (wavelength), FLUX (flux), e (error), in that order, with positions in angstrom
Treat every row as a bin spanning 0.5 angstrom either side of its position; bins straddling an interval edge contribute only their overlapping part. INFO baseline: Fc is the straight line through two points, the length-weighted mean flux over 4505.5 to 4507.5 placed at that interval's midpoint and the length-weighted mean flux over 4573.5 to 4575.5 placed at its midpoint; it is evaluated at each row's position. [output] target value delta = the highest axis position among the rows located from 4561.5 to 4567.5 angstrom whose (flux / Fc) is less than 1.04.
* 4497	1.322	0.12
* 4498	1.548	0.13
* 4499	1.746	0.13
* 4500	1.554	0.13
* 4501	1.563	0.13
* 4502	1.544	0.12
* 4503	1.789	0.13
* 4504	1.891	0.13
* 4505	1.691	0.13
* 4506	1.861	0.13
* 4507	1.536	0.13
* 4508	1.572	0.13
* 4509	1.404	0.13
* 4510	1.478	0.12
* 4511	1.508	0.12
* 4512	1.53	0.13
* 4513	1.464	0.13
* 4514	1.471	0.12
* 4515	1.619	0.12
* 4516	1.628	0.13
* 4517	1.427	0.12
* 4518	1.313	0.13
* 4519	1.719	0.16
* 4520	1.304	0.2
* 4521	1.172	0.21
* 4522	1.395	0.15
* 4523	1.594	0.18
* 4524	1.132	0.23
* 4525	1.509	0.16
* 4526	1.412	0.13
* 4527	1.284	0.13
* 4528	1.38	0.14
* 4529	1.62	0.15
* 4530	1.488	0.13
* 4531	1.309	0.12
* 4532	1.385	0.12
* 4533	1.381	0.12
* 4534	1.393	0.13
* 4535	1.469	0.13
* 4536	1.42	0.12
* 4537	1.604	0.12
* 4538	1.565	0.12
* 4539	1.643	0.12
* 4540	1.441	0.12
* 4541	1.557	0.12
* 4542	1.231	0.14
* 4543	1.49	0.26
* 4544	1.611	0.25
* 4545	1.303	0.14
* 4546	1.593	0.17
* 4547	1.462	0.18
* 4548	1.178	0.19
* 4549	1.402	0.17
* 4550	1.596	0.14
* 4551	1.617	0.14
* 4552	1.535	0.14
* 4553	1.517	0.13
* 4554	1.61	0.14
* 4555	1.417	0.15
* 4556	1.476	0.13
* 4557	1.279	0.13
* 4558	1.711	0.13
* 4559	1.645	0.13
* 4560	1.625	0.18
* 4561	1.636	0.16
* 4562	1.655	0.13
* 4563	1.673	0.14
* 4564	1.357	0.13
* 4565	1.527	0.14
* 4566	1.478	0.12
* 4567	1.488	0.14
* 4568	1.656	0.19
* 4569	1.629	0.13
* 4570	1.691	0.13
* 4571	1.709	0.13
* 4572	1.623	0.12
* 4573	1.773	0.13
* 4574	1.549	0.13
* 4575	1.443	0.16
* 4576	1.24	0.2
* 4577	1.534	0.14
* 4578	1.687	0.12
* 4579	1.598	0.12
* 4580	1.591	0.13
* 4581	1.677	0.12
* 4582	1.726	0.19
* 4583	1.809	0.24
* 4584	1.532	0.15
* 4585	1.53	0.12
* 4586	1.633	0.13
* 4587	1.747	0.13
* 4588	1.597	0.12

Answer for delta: 4567 angstrom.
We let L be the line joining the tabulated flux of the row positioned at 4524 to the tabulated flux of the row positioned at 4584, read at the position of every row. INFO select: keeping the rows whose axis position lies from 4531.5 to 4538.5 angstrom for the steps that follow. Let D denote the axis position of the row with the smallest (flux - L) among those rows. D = 4533 angstrom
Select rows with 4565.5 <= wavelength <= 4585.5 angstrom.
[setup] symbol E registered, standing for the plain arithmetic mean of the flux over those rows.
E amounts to 1.60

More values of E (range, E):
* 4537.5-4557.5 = 1.48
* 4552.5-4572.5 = 1.57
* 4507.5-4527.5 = 1.45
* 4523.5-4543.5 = 1.44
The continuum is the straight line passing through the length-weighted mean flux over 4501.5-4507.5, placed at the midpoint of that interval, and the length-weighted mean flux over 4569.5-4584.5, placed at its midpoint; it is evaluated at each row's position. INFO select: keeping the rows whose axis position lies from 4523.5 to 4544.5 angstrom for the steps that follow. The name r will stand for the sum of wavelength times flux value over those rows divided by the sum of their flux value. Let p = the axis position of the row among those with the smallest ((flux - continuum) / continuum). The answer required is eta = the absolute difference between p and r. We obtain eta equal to 10.2 angstrom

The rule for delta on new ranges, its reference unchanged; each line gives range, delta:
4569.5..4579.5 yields 4577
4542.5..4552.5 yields 4552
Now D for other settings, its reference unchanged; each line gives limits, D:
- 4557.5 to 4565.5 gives 4564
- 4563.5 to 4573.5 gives 4564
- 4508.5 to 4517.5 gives 4517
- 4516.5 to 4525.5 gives 4524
